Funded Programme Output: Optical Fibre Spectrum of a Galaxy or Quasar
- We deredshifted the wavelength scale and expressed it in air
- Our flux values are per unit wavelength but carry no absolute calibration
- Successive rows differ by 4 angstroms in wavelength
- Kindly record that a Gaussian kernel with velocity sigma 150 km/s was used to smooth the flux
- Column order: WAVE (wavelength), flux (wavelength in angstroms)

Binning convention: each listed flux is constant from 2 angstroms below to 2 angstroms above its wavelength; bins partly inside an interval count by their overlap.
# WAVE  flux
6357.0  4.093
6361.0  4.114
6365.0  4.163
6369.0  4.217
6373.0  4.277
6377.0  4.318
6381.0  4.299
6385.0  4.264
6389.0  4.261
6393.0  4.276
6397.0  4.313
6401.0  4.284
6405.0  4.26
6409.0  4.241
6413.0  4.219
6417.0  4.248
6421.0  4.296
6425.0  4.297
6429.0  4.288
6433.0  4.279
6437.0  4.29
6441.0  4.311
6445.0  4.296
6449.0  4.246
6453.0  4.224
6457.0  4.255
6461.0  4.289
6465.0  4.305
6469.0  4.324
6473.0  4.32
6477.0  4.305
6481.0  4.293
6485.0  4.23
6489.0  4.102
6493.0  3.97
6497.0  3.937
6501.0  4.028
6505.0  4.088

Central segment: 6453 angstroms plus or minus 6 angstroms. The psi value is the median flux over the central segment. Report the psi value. 4.246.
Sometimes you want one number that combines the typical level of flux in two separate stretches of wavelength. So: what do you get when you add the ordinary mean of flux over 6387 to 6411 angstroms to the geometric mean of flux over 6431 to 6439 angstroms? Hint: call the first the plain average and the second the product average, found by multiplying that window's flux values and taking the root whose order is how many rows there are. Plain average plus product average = 8.56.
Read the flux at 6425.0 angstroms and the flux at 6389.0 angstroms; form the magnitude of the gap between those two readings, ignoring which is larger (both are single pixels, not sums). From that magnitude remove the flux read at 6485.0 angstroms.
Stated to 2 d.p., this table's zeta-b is -4.19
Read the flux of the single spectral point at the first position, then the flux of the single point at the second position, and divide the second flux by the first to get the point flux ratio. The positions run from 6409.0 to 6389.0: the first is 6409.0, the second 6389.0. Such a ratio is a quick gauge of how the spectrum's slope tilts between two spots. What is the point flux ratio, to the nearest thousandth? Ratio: 1.005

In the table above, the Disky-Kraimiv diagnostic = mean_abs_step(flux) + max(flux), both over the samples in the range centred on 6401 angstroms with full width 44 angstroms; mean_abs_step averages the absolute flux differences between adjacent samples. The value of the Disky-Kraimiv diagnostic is 4.339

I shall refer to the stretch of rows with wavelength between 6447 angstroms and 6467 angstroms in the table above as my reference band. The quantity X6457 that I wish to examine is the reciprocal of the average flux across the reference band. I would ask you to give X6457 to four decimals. 0.2345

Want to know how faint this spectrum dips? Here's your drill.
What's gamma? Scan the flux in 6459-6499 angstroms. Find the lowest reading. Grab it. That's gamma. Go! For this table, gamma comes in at 3.937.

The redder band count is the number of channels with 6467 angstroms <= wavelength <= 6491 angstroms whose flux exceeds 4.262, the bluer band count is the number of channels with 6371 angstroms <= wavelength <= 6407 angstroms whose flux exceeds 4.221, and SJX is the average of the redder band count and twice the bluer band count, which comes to 11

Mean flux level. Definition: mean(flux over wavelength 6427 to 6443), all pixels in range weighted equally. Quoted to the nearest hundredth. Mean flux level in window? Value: 4.29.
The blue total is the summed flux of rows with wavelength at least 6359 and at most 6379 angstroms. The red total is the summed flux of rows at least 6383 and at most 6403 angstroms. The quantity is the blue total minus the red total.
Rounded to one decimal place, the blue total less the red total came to -0.3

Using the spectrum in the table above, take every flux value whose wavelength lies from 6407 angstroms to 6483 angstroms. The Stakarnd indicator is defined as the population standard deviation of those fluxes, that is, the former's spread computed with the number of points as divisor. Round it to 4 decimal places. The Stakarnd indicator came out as 0.0309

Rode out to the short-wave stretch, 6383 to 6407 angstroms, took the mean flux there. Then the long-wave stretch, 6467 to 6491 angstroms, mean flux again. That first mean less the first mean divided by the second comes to 3.27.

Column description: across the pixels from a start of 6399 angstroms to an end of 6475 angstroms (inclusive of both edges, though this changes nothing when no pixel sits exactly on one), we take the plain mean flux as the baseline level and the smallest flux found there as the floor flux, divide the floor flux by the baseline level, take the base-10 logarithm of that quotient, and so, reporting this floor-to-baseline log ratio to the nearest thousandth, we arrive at -0.006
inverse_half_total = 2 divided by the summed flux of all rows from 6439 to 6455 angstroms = 0.1171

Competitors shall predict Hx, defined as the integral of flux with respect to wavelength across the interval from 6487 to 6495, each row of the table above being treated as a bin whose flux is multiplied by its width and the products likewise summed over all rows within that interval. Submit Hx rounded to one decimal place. 32.3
